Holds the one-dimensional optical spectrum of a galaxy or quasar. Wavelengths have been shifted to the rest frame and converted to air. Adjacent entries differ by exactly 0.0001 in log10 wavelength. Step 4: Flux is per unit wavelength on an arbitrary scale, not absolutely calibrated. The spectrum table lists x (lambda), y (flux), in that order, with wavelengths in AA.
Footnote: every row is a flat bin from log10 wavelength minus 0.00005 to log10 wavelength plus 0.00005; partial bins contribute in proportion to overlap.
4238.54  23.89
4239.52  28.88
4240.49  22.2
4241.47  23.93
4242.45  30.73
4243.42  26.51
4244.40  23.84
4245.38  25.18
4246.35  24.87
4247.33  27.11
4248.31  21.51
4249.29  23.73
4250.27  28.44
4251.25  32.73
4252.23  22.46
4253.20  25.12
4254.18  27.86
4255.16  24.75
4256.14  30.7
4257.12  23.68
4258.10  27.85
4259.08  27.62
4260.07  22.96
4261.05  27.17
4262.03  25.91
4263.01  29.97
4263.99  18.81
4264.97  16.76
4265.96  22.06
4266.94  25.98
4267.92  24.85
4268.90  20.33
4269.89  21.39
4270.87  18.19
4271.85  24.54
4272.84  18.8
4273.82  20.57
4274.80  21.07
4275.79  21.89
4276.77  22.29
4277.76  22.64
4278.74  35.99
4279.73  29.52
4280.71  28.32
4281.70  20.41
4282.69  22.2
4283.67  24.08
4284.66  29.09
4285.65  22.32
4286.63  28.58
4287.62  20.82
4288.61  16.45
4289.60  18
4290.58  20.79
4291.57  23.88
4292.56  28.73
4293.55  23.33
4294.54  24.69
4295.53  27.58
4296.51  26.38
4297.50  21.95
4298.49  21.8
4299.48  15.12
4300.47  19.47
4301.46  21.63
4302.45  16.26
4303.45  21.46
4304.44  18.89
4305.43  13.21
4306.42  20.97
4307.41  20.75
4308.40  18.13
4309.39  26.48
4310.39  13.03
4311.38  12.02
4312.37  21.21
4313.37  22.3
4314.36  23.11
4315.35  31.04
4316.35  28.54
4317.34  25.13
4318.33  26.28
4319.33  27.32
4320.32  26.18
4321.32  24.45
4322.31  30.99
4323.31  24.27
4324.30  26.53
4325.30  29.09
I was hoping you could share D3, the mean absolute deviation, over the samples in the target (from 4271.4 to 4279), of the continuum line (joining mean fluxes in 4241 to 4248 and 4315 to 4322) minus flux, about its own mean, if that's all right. 3.4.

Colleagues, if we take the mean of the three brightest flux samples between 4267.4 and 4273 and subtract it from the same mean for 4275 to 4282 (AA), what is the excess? 7.7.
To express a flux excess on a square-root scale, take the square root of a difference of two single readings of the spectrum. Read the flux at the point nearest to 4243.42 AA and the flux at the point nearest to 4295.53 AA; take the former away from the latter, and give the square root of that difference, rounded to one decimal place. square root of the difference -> 1.0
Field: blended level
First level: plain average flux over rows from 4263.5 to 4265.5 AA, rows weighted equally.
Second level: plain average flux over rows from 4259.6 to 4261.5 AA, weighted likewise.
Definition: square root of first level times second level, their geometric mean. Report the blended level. 21.1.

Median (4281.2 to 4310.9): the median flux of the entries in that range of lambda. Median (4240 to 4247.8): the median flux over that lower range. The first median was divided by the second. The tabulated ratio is 0.86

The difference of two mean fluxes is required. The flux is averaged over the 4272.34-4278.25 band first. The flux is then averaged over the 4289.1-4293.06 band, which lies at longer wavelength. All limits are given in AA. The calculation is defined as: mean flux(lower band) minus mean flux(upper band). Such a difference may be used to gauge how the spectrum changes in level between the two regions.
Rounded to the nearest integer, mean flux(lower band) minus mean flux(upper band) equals -2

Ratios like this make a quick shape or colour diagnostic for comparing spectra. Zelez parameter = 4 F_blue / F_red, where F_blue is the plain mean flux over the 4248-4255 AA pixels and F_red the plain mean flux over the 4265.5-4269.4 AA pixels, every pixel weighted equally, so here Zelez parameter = 4.5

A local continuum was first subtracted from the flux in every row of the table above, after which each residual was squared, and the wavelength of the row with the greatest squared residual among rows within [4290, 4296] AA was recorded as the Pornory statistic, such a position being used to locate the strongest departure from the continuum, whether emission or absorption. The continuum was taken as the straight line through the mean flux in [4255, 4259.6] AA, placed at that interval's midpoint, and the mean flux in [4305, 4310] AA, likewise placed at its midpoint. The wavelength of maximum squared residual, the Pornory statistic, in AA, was 4292.56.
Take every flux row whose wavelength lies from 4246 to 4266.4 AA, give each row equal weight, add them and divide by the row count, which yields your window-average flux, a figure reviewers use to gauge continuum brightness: 25.3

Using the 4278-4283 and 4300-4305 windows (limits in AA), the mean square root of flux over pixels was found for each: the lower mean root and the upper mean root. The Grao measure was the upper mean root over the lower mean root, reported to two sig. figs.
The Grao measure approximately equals 0.85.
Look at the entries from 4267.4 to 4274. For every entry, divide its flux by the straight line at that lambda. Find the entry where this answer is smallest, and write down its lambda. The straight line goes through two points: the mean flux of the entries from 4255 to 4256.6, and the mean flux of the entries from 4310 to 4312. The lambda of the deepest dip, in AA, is 4270.87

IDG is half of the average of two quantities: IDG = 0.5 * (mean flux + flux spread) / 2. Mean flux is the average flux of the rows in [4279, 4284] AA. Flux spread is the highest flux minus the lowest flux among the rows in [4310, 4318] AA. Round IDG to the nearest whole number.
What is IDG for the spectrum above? 11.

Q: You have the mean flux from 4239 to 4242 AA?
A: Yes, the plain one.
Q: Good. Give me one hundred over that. 4.00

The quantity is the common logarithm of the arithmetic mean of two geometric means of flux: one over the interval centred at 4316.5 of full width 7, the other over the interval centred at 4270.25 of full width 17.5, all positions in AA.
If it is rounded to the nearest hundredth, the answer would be 1.39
